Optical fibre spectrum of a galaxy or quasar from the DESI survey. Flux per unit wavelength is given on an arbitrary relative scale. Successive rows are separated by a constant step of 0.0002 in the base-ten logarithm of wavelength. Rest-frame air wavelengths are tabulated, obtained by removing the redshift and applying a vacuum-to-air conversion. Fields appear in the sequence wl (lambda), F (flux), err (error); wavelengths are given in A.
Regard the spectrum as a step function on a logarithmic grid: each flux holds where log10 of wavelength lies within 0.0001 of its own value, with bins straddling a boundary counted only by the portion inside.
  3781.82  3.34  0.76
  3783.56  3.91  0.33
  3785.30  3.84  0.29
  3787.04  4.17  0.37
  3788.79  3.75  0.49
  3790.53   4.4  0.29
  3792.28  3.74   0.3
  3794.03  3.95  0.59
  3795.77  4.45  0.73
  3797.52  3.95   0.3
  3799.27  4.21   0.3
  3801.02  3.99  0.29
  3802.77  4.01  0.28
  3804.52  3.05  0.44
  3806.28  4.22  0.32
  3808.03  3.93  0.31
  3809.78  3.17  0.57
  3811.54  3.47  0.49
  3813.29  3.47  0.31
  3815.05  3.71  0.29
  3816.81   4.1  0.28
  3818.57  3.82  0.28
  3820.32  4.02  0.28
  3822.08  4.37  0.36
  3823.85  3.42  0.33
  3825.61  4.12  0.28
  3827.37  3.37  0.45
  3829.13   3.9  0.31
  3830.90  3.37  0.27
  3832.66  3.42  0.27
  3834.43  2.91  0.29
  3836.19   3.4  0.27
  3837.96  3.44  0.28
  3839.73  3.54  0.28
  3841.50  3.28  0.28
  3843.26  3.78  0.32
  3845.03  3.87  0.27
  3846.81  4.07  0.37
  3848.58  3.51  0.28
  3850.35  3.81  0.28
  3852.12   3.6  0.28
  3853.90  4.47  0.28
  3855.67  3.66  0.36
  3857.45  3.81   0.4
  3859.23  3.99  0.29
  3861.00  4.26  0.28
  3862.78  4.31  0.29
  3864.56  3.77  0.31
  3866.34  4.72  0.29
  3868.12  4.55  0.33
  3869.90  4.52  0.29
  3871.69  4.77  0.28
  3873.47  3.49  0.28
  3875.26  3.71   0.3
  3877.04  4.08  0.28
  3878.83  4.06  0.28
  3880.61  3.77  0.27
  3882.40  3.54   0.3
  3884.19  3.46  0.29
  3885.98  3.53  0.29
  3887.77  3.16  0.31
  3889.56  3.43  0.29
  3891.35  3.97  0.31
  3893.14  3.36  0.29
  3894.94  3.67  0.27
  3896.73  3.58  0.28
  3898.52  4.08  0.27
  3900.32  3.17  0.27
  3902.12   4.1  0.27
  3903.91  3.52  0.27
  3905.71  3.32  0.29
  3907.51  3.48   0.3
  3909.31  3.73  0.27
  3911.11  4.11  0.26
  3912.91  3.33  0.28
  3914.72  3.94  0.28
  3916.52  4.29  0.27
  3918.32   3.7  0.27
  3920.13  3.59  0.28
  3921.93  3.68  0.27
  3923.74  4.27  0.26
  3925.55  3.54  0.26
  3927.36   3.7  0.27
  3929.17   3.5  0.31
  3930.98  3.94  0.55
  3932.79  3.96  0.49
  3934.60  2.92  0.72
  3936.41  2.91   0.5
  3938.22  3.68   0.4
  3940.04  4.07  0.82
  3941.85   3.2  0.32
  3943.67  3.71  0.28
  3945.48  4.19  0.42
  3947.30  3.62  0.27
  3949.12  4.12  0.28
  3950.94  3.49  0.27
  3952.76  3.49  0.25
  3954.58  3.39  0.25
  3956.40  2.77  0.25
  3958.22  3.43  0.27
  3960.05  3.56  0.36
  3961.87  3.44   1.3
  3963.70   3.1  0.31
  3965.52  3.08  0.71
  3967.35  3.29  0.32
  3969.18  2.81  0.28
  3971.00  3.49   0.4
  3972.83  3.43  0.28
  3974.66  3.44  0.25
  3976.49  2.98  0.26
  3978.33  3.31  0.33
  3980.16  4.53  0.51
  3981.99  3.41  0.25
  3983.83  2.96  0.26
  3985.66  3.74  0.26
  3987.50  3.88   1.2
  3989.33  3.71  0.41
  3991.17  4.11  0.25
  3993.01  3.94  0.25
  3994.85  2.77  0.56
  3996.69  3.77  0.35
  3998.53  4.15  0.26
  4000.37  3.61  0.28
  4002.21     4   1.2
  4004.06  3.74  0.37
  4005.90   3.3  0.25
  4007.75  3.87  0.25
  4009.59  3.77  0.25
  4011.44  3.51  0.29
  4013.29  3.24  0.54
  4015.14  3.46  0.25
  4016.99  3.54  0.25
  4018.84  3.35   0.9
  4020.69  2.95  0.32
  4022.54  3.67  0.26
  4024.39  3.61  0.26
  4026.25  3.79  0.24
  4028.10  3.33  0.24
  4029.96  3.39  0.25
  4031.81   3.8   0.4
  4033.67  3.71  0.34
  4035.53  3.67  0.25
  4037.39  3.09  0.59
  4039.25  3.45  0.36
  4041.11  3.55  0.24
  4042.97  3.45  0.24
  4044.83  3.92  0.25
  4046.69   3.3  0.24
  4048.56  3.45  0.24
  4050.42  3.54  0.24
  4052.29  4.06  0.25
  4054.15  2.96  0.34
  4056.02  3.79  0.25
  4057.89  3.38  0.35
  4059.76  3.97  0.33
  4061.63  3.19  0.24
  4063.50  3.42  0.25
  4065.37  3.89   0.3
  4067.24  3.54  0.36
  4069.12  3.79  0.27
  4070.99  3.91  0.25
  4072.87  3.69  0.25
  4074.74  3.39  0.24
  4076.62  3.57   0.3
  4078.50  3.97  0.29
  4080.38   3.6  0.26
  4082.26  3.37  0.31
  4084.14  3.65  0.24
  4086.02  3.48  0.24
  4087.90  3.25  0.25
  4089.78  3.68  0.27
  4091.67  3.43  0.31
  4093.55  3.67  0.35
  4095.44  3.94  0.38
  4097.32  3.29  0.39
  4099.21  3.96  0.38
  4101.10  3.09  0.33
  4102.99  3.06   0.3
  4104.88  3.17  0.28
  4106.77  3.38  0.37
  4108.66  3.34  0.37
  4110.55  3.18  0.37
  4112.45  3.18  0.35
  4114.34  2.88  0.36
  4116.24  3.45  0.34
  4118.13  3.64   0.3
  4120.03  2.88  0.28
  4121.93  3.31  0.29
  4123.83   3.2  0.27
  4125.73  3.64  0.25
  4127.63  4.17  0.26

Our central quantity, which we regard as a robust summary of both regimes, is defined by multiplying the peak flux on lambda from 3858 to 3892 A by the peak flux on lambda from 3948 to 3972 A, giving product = 19.7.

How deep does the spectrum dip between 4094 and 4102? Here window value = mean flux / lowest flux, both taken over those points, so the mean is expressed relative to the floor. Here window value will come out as 1.16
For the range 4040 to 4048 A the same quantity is 1.08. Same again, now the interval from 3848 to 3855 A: 1.10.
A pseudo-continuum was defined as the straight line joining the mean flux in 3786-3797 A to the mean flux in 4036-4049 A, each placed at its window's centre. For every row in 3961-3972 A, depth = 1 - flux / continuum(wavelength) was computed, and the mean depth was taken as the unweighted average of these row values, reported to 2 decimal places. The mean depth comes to 0.12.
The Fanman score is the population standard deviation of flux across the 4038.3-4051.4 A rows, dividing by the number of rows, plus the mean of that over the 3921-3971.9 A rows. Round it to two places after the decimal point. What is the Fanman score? 3.69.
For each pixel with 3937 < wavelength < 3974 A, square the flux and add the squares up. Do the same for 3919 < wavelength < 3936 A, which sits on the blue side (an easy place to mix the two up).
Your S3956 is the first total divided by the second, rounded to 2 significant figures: 2.0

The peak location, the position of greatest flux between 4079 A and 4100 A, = 4099.21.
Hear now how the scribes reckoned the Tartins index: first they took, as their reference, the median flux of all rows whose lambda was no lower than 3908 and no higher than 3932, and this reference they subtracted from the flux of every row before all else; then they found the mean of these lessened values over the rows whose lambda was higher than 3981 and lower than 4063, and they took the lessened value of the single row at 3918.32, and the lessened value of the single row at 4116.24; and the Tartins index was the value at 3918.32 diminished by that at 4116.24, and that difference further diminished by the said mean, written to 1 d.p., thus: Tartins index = 0.4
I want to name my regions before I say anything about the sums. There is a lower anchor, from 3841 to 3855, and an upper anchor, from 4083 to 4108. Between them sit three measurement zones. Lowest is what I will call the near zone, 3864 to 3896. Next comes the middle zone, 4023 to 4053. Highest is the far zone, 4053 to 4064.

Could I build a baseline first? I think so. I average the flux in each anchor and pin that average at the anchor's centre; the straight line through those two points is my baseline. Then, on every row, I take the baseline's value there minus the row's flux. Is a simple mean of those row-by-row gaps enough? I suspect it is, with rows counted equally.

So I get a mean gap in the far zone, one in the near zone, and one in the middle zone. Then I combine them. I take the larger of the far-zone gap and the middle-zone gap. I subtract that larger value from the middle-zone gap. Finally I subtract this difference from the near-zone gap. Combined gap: -0.02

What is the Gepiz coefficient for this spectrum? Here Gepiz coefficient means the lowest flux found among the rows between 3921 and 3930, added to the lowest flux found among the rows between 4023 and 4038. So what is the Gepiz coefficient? 6.59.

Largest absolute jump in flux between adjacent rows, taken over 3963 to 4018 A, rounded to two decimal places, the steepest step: 1.22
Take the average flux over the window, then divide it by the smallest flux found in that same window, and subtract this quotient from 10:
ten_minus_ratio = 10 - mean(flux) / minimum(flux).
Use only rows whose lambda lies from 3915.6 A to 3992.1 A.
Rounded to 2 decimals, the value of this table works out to 8.72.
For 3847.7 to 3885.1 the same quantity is 8.85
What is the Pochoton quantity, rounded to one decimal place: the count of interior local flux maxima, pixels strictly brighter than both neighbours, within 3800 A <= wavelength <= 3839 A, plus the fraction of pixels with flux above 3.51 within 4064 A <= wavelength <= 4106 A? 7.6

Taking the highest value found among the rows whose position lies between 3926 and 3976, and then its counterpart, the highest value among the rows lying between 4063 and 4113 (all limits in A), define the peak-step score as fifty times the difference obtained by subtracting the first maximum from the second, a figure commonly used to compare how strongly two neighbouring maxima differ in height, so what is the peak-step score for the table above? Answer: -11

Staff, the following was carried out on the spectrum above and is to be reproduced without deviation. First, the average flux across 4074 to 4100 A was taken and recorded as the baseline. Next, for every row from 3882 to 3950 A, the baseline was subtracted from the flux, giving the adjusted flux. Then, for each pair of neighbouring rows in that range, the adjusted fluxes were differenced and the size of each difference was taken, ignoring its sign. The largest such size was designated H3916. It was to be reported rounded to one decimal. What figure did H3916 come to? 1.0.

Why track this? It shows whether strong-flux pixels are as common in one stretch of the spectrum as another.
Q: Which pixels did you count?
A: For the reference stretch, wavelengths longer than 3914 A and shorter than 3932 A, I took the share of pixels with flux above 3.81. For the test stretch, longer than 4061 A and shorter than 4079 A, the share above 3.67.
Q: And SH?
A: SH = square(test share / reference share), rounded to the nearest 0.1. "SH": 1.6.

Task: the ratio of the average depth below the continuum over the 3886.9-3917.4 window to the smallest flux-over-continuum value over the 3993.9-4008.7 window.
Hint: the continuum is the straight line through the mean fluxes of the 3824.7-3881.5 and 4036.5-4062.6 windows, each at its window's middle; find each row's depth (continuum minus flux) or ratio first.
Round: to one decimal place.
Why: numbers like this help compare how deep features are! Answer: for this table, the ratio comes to 0.1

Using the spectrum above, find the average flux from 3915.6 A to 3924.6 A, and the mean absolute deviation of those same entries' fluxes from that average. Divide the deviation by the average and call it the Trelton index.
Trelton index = 0.077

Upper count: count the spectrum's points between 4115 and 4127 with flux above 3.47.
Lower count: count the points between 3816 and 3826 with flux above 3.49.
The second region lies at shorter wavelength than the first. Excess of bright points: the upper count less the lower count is -3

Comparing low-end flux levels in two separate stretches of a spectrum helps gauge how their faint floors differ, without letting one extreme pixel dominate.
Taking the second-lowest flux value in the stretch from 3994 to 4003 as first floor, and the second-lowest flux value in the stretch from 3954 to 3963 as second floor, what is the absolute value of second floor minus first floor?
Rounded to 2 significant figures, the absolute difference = 0.22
